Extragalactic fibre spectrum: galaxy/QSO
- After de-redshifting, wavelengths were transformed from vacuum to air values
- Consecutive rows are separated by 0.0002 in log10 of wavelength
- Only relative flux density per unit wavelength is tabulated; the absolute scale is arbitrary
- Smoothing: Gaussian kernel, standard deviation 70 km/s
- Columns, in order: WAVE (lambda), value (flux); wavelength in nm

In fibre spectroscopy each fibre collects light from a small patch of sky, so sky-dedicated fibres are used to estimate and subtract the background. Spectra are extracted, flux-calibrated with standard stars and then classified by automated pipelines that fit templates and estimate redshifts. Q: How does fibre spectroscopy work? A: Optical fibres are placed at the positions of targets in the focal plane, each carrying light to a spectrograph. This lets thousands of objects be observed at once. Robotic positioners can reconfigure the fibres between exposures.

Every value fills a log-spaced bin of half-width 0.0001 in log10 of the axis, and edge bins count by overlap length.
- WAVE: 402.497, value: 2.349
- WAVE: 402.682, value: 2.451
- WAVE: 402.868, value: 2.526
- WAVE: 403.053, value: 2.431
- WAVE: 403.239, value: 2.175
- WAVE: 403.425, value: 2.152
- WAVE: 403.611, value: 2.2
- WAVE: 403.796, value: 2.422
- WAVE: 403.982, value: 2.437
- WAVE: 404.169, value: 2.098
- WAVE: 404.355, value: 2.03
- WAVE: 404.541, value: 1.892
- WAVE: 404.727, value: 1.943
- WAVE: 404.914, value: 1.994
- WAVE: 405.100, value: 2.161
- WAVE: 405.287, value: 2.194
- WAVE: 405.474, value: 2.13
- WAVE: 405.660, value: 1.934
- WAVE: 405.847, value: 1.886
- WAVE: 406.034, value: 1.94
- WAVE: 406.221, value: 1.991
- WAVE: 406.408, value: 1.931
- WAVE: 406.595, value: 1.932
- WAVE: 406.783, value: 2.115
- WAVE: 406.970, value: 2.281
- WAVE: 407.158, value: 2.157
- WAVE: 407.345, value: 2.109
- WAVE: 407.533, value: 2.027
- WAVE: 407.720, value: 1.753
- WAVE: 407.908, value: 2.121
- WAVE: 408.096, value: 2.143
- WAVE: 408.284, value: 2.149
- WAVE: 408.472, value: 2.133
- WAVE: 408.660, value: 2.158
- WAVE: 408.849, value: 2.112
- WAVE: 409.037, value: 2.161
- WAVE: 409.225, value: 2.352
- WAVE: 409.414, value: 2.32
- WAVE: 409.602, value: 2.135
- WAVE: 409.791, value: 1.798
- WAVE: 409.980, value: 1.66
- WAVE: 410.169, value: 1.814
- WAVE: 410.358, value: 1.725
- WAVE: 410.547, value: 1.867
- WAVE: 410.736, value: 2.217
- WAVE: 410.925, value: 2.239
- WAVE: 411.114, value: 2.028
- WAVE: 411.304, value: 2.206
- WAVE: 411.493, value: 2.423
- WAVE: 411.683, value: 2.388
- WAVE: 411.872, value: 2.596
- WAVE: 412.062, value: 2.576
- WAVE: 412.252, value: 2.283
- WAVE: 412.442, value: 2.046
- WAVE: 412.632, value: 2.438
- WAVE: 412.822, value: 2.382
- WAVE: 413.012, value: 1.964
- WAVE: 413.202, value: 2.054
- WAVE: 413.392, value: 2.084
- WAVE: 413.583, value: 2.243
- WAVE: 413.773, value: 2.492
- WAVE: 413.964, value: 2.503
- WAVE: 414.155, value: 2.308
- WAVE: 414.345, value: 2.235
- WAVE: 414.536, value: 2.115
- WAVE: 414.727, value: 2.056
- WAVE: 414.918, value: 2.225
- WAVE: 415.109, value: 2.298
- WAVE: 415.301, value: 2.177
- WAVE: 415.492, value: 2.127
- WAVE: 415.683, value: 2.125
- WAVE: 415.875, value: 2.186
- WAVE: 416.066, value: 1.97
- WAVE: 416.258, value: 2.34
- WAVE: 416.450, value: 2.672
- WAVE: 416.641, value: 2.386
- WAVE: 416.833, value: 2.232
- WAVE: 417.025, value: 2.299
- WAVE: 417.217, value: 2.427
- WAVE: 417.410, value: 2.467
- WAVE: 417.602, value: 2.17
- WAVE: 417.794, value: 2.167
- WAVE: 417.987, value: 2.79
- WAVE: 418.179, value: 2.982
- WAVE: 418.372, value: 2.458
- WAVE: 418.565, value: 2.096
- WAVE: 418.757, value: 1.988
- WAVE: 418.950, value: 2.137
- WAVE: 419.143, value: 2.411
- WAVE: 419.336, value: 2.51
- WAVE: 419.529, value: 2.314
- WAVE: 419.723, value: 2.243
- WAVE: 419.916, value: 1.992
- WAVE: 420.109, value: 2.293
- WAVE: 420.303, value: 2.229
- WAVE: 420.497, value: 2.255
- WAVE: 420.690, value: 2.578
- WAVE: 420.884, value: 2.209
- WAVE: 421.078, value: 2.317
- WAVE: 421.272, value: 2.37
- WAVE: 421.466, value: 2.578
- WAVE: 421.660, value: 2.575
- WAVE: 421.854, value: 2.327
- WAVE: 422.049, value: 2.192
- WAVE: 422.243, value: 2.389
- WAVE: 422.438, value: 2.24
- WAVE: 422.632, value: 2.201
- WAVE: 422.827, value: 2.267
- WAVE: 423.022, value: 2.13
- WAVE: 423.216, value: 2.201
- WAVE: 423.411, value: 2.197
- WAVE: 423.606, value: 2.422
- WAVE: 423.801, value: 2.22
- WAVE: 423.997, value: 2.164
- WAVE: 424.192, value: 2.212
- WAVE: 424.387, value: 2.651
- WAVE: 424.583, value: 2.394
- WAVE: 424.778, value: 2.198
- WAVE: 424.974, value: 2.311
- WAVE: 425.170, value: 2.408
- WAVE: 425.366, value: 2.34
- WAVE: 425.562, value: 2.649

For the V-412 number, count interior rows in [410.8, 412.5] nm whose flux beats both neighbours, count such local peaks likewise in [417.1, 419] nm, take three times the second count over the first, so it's 3.00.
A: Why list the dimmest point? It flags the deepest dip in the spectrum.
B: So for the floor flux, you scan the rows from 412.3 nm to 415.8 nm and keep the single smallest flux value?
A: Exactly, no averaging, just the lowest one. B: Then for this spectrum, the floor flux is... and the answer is 1.964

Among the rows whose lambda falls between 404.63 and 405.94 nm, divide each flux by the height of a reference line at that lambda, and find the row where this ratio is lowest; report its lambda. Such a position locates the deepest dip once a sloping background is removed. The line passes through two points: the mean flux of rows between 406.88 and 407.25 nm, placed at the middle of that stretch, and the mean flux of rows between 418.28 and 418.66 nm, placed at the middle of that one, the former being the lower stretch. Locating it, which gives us 405.847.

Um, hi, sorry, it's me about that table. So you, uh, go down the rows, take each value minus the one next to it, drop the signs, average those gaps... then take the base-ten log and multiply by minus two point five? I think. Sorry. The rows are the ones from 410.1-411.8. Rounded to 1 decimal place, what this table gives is 2.0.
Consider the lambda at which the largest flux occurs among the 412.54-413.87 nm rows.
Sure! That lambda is 413.773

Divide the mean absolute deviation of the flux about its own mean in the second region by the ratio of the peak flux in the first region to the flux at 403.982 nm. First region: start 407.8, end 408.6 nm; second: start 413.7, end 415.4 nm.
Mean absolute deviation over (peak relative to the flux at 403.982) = 0.13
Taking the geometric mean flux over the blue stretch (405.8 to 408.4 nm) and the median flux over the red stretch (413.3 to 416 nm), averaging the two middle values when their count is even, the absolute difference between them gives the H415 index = 0.17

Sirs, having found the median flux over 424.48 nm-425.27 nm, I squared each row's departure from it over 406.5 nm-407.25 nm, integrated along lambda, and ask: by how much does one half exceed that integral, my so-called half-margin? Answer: 0.448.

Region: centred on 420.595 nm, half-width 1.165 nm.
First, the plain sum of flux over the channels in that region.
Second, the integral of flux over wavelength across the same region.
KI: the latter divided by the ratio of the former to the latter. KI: 1.05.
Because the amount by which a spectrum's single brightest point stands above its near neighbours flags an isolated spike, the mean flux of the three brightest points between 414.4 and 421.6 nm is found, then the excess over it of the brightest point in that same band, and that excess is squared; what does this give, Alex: 0.028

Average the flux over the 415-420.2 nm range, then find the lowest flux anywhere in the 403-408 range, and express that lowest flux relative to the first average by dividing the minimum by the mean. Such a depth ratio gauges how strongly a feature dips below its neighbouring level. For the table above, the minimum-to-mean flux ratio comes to 0.760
